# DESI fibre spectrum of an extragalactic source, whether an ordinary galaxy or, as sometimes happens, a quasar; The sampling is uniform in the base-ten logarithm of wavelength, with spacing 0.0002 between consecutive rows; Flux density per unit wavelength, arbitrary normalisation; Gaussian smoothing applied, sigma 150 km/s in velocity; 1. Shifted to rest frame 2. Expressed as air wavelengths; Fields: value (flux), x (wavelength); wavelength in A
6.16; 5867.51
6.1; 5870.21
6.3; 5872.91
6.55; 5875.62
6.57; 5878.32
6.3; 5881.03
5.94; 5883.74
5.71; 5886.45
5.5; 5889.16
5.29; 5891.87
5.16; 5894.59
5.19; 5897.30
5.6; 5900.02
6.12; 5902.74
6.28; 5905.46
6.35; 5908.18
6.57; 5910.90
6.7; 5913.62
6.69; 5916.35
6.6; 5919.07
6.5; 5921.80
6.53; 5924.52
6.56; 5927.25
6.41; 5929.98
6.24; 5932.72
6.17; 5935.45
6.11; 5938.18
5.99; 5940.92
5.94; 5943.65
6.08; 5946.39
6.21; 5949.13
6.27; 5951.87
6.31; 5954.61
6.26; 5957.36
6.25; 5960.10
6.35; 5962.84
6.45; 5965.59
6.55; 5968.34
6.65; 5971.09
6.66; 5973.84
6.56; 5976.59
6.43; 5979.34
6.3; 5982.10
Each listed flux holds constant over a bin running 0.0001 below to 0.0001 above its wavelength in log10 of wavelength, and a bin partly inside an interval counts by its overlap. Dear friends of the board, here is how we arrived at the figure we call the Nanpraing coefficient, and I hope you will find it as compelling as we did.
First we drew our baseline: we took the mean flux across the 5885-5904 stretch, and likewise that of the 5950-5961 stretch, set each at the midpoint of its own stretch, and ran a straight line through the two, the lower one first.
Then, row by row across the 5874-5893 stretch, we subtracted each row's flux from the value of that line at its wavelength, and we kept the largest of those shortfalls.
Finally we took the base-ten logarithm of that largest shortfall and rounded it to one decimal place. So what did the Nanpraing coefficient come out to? -0.7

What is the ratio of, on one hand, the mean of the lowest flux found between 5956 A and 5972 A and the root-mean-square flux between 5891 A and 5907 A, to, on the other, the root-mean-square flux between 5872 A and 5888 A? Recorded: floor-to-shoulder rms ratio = 0.95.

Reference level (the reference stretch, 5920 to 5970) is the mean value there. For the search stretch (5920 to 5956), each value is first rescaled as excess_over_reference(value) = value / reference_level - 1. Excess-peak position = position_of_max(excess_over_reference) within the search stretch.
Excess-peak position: 5927.25 A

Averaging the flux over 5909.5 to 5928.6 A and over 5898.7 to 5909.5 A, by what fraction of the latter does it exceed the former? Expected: -0.08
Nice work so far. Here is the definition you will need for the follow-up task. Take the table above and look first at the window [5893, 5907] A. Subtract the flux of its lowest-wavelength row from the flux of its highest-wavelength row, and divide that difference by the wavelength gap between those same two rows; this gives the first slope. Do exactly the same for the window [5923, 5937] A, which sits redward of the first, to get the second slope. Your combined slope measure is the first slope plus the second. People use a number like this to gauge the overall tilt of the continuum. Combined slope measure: 0.07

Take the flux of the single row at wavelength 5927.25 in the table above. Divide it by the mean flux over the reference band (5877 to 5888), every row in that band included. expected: 1.07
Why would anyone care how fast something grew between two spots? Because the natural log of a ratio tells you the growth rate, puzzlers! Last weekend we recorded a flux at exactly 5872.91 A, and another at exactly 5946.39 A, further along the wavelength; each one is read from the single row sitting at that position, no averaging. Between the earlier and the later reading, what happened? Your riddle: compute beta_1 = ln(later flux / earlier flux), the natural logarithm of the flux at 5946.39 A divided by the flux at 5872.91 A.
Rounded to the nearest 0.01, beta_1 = -0.04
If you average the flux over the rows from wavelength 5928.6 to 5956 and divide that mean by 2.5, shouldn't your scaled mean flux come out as 2.47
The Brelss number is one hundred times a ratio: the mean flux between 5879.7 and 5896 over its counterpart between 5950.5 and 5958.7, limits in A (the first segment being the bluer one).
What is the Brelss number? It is 90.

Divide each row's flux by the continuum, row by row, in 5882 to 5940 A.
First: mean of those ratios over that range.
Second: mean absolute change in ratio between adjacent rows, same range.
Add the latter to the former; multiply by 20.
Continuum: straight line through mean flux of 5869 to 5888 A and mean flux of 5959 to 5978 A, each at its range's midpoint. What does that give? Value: 19.8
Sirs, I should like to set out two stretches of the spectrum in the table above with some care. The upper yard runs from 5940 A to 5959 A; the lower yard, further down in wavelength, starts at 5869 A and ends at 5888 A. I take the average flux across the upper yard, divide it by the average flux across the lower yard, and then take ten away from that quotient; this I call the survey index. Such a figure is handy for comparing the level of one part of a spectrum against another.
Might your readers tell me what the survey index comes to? -9.01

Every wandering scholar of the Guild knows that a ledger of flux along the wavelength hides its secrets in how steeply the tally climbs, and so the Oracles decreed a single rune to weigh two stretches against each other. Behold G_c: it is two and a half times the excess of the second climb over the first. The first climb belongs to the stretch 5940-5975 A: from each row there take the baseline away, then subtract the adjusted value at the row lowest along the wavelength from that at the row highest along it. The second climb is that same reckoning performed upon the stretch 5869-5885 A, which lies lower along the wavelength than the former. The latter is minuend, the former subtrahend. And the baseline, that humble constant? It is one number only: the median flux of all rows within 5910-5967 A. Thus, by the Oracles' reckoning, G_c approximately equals -2.1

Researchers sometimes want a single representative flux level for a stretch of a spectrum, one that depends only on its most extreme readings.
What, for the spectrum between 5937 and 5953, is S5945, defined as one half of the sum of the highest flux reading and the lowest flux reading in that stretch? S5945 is 6.1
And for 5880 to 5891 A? 5.9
